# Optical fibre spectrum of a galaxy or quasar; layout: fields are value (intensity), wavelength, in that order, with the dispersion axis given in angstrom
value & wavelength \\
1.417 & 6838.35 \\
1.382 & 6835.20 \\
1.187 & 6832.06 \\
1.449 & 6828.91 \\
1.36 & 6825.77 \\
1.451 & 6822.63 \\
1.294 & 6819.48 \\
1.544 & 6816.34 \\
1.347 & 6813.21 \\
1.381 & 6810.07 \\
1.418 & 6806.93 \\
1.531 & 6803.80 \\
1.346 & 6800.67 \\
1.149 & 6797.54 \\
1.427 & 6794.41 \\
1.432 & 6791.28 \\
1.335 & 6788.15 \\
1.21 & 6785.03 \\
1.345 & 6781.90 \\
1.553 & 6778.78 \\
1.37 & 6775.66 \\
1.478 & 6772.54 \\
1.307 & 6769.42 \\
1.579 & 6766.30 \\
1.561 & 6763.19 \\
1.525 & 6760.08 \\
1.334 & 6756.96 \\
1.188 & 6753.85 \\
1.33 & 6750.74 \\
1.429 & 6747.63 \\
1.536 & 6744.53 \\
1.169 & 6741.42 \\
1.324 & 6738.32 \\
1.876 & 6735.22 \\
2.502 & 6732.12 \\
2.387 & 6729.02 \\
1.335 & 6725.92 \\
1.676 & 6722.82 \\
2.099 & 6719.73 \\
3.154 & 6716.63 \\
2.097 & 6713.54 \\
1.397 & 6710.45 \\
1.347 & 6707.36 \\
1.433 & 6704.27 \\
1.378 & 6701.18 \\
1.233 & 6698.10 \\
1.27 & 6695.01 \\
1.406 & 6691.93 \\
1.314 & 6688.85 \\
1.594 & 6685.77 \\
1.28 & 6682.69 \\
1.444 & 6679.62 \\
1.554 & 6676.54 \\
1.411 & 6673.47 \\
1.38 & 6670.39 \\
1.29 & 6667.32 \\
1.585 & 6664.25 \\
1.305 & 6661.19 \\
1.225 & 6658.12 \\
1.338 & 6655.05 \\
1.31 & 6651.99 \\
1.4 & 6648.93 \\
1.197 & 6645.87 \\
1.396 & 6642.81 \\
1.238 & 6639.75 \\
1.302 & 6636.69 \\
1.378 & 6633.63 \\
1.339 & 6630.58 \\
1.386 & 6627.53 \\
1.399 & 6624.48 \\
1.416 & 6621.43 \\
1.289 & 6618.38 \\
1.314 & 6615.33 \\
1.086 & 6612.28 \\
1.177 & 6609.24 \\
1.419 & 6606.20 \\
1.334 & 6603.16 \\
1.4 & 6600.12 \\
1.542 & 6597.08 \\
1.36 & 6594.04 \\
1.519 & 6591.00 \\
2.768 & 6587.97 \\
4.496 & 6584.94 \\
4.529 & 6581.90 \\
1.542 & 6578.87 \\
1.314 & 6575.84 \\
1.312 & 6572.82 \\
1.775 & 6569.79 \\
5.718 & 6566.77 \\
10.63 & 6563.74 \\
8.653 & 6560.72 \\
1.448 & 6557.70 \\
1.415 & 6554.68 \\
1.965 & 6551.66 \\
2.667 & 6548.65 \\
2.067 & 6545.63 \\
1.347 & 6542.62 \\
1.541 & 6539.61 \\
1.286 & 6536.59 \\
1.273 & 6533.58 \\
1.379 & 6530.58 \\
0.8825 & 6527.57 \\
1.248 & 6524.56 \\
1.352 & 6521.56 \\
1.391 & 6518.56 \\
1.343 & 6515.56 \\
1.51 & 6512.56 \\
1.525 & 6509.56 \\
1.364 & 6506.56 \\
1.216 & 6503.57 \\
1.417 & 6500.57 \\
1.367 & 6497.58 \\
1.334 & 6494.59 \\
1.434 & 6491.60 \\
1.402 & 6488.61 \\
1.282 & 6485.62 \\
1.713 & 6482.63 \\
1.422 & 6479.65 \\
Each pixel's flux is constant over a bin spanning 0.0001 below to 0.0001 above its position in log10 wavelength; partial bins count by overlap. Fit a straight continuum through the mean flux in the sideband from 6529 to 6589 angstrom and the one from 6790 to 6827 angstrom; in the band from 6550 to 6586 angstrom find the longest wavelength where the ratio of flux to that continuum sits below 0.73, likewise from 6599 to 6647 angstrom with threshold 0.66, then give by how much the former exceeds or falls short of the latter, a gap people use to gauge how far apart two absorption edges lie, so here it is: -67.0 angstrom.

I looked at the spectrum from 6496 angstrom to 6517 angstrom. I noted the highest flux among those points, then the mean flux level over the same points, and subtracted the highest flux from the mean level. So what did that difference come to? -0.133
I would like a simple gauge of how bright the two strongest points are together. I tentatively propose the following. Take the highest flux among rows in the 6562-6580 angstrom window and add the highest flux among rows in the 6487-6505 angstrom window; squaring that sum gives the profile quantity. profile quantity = 146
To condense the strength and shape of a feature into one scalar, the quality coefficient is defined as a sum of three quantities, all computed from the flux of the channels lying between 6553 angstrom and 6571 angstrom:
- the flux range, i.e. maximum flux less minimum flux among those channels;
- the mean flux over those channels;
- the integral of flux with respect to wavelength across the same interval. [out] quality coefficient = 104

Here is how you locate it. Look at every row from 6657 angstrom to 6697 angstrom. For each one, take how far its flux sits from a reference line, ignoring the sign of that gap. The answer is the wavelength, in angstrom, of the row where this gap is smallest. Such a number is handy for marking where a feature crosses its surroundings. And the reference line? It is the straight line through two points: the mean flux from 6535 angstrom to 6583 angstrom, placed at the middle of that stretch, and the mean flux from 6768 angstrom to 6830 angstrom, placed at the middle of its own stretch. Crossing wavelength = 6685.77 angstrom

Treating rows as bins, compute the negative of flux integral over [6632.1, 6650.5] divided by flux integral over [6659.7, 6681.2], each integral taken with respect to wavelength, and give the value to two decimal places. -0.79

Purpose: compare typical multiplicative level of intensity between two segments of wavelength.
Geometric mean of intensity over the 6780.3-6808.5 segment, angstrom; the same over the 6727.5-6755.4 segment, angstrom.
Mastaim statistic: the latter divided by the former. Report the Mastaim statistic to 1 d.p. 1.2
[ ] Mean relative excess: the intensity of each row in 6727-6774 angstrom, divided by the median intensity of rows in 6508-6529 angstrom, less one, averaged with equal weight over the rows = 0.16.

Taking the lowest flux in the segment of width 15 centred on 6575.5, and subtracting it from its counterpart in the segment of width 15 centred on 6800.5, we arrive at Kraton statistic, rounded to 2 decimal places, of -0.16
